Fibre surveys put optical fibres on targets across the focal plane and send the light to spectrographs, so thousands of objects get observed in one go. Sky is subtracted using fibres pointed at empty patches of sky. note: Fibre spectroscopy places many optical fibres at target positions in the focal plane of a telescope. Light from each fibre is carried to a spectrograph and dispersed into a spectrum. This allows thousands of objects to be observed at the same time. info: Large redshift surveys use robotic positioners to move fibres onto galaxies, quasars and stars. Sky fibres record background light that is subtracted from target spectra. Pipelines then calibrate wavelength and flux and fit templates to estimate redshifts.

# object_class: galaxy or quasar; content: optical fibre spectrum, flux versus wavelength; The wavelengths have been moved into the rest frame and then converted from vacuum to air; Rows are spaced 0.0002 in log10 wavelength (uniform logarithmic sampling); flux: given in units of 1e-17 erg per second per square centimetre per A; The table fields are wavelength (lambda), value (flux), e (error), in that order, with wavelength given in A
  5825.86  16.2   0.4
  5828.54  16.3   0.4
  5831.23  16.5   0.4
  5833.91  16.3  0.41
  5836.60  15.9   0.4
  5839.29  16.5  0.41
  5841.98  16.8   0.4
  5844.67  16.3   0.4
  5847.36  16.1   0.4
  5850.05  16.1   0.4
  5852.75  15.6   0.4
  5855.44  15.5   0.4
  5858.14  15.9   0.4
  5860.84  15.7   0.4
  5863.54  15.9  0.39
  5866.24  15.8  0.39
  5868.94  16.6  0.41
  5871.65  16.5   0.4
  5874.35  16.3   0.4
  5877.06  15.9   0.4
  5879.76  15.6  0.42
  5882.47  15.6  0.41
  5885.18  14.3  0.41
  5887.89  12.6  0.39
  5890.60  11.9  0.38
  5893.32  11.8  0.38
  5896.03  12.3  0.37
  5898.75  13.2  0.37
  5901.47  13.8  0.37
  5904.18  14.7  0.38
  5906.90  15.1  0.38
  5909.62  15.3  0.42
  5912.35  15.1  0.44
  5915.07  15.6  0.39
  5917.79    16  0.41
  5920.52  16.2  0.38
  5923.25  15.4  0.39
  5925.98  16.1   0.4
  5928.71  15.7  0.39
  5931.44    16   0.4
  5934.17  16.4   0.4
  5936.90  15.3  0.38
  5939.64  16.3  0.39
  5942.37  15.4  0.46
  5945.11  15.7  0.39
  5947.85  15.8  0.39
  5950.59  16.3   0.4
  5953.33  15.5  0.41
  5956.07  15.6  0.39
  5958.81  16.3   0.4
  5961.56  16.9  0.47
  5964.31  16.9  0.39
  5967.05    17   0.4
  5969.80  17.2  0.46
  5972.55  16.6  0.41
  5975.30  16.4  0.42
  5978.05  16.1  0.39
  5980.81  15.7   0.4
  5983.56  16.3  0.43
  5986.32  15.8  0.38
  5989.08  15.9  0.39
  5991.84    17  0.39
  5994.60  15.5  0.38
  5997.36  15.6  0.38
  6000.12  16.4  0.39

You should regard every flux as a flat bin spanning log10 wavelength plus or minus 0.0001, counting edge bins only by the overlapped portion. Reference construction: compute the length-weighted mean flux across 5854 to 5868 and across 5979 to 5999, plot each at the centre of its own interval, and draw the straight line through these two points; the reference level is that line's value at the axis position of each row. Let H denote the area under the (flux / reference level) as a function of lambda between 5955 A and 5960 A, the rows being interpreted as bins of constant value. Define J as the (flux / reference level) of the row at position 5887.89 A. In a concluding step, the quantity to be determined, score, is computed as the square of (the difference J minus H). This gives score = 17.8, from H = 5.0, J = 0.80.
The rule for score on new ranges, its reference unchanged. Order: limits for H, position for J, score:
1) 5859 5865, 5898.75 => 26.8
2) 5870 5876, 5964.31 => 26.6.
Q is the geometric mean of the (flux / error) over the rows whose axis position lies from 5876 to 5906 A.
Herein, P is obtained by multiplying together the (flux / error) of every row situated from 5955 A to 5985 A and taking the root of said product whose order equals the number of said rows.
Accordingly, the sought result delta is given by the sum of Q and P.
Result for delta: 75.0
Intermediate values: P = 39.8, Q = 35.3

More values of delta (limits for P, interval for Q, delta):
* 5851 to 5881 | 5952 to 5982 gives 79.5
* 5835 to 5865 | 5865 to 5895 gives 76.9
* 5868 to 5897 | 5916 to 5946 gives 76.0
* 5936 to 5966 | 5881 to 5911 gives 74.7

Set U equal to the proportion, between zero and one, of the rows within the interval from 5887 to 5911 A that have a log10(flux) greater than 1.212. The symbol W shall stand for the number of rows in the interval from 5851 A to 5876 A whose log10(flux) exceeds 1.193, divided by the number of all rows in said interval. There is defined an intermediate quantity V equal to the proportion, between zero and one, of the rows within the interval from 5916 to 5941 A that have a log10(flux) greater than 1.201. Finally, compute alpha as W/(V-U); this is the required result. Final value 1.3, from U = 0.00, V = 0.67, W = 0.89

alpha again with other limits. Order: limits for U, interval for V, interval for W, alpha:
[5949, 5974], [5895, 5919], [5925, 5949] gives -1.2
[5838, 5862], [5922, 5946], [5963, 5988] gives 9.0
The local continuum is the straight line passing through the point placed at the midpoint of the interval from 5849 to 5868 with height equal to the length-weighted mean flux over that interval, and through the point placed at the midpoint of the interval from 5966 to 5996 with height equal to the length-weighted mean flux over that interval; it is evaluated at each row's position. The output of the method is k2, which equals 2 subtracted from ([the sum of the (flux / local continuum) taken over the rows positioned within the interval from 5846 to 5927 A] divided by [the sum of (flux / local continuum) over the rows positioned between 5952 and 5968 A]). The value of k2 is 2.70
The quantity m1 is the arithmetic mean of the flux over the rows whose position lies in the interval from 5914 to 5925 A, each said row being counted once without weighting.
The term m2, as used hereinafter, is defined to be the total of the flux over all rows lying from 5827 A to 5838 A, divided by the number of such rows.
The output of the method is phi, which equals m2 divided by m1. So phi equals 1.03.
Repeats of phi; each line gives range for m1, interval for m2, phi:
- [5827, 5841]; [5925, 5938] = 0.98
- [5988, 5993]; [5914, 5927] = 0.96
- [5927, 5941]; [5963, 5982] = 1.04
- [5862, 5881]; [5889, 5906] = 0.81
